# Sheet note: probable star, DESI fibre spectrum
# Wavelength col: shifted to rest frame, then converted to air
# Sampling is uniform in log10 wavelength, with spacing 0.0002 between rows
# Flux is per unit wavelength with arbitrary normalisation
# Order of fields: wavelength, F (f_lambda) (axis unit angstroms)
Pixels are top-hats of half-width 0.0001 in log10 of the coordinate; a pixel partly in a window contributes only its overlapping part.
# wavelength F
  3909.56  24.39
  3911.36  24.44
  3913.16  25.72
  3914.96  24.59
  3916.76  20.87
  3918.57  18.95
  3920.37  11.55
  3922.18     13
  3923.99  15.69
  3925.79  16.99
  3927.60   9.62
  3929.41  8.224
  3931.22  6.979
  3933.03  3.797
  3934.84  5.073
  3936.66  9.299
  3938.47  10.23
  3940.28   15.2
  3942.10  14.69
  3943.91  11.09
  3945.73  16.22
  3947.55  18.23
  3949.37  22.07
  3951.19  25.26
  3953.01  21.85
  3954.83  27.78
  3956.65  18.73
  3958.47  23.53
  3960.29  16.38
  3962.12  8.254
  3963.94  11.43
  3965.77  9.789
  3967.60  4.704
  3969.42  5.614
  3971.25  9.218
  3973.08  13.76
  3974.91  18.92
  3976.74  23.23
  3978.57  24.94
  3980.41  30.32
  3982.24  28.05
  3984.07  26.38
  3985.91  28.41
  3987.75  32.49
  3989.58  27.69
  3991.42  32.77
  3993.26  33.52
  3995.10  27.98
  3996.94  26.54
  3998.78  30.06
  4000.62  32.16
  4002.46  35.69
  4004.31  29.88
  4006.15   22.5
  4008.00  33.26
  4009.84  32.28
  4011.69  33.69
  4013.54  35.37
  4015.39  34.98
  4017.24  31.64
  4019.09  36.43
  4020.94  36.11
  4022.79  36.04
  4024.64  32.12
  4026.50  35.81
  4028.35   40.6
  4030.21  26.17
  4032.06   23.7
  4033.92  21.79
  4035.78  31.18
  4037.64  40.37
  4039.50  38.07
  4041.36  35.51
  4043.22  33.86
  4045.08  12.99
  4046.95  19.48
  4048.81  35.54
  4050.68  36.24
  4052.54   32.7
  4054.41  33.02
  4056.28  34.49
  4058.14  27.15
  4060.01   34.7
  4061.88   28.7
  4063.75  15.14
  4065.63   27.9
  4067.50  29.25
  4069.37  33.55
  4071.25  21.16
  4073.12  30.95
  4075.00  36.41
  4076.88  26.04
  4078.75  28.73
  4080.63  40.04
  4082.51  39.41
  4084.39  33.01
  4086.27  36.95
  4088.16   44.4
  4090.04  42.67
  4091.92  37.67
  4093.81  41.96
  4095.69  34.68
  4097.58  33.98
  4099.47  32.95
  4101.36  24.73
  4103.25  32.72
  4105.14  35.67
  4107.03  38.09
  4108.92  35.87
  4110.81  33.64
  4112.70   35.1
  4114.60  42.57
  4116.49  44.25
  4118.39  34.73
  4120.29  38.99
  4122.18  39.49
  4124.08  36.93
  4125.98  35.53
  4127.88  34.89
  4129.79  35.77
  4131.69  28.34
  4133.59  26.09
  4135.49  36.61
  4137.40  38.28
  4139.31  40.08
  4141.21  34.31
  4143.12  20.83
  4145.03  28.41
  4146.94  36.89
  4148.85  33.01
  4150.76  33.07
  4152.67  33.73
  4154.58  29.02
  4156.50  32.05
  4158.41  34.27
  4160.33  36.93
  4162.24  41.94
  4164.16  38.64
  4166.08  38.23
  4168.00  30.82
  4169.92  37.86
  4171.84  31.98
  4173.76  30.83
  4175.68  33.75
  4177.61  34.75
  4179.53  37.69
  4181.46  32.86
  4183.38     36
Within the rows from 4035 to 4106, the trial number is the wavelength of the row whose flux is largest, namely 4088.16 angstroms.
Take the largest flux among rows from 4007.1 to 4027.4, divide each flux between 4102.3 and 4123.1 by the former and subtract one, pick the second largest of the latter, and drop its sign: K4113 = 0.17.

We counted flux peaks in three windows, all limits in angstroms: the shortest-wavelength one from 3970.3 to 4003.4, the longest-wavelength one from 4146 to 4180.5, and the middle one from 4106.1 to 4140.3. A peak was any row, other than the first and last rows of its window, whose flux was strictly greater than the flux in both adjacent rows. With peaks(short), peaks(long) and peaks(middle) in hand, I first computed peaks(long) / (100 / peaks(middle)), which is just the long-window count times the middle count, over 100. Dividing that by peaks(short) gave 0.0300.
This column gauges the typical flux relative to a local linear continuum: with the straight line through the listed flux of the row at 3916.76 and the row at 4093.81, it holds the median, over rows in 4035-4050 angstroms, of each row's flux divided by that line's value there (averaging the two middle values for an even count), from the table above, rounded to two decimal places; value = 0.96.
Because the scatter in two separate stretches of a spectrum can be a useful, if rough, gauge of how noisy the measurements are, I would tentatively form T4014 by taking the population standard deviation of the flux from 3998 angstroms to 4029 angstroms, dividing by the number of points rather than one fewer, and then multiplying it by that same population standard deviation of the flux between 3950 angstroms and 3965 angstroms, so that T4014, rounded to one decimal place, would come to 24.1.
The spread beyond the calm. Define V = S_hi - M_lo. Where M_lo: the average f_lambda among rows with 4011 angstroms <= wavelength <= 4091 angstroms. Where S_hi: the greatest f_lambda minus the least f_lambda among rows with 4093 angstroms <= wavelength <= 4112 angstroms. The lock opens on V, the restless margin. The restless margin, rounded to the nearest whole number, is -15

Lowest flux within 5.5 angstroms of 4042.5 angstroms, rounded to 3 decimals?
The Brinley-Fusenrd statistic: 12.990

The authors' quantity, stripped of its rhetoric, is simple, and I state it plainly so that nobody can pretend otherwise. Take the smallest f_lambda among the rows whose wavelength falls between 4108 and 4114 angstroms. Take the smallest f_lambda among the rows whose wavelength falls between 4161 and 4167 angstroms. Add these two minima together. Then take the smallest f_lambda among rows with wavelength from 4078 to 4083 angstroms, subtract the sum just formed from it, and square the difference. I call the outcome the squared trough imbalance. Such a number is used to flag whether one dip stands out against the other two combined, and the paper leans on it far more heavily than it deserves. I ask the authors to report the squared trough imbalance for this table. 1861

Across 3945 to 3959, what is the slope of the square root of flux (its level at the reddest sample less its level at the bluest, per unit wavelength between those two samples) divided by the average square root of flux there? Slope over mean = 0.014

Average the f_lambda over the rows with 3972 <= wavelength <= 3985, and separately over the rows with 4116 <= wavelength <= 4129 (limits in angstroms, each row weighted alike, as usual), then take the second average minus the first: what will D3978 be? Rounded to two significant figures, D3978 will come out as 14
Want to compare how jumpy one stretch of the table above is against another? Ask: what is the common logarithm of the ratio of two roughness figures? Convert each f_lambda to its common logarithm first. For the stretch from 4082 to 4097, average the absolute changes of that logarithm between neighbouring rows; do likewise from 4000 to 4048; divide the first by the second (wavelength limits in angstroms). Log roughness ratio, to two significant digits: -0.13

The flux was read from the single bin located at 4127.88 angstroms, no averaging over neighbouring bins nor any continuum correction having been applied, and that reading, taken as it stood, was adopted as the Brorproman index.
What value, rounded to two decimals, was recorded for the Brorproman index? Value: 34.89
